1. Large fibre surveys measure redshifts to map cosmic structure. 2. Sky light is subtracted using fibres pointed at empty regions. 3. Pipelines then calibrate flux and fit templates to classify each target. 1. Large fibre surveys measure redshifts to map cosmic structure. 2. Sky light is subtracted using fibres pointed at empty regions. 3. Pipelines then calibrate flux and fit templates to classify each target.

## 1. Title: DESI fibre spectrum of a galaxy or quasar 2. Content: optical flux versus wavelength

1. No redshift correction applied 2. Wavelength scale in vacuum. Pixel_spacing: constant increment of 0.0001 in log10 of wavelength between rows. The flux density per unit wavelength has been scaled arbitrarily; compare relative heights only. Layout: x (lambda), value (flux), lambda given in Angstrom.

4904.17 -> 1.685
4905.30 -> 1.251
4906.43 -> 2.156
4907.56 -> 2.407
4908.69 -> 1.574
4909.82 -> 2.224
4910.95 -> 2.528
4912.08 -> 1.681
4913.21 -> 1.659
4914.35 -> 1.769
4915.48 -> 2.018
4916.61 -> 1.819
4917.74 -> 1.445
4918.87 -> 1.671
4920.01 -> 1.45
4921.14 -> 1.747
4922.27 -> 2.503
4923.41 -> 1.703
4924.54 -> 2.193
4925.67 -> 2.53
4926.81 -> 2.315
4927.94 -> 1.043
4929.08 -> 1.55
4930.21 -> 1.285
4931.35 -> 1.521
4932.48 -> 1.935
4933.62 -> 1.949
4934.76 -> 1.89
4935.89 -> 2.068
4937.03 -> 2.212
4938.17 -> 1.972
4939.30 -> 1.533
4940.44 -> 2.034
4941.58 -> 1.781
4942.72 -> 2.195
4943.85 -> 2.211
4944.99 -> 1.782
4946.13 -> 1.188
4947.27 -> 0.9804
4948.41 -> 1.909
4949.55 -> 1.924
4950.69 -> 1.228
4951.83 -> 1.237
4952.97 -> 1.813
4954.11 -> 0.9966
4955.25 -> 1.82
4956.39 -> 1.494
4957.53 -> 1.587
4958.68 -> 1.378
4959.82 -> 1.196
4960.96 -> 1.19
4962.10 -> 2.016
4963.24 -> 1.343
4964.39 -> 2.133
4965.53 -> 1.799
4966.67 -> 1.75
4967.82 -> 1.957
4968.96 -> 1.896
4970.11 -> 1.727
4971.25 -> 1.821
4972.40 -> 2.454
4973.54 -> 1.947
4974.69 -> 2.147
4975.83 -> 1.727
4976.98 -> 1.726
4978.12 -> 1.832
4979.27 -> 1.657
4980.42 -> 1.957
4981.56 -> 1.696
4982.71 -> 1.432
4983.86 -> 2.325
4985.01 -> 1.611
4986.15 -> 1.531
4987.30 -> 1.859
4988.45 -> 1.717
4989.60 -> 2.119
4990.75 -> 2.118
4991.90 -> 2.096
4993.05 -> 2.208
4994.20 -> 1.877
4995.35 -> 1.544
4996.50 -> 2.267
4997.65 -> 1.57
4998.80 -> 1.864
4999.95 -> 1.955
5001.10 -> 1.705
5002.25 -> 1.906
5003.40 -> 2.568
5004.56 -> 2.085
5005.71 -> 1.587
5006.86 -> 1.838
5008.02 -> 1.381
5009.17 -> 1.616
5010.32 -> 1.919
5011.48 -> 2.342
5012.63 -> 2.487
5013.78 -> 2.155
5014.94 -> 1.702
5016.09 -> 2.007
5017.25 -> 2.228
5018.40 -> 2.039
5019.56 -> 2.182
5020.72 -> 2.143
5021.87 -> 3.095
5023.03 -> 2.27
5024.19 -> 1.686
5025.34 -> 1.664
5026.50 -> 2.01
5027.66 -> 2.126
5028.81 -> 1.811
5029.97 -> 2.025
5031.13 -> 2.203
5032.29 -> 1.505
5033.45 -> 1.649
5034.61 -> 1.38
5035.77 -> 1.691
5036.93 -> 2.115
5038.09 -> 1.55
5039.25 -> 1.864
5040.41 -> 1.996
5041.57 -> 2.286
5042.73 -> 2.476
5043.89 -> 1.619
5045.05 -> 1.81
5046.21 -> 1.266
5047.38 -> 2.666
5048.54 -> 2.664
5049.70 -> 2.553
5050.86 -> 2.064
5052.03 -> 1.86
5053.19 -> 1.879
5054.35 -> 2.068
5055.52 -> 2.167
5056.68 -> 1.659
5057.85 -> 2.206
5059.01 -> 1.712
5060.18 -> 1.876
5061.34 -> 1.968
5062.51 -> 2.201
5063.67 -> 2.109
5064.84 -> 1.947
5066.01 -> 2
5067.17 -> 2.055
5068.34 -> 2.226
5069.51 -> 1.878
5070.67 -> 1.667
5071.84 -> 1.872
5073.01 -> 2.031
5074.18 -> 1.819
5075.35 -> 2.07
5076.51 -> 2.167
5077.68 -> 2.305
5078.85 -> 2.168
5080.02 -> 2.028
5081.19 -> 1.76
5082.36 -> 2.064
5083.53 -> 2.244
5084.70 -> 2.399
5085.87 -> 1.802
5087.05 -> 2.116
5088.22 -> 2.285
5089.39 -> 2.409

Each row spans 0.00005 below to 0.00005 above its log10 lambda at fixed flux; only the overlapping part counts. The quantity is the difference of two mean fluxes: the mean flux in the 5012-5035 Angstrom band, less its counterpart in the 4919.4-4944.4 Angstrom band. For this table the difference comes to 0.13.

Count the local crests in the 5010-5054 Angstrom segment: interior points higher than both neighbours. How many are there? 11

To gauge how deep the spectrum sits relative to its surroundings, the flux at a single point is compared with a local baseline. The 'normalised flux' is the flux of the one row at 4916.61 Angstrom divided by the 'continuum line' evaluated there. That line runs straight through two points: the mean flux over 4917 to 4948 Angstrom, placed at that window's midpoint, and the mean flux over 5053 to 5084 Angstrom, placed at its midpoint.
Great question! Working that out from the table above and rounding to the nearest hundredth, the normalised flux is 1.02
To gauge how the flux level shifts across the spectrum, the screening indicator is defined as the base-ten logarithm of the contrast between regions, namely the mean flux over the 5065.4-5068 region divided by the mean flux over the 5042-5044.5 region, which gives -0.004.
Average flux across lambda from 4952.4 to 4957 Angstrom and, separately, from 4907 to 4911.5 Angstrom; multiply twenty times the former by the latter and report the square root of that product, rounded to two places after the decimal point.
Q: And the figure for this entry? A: 8.18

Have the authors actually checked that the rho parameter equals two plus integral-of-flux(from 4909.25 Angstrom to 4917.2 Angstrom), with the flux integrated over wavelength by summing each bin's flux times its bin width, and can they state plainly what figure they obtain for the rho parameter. 17.5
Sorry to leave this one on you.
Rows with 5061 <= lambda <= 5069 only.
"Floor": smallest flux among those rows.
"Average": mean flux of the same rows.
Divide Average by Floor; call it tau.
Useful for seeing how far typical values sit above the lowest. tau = 1.06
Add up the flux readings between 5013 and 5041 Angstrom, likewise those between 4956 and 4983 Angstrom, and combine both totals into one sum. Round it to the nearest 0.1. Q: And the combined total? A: 89.0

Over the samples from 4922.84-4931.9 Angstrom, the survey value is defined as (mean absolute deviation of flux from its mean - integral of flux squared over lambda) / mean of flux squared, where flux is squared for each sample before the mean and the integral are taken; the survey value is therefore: -8.9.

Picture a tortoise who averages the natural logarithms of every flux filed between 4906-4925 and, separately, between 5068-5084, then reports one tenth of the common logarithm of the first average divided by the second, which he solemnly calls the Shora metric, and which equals -0.0043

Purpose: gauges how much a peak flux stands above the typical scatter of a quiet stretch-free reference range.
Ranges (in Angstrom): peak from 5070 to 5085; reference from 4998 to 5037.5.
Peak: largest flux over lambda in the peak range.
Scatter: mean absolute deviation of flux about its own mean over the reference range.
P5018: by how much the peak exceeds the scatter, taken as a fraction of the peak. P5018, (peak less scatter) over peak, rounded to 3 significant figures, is 0.887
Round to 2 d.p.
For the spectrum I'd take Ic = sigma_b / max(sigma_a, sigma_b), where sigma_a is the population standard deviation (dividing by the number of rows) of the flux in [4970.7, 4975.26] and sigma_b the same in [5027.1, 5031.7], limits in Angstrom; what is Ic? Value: 0.62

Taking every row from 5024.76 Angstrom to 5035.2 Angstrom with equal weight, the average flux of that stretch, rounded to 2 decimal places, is 1.82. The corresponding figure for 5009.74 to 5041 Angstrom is 1.99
